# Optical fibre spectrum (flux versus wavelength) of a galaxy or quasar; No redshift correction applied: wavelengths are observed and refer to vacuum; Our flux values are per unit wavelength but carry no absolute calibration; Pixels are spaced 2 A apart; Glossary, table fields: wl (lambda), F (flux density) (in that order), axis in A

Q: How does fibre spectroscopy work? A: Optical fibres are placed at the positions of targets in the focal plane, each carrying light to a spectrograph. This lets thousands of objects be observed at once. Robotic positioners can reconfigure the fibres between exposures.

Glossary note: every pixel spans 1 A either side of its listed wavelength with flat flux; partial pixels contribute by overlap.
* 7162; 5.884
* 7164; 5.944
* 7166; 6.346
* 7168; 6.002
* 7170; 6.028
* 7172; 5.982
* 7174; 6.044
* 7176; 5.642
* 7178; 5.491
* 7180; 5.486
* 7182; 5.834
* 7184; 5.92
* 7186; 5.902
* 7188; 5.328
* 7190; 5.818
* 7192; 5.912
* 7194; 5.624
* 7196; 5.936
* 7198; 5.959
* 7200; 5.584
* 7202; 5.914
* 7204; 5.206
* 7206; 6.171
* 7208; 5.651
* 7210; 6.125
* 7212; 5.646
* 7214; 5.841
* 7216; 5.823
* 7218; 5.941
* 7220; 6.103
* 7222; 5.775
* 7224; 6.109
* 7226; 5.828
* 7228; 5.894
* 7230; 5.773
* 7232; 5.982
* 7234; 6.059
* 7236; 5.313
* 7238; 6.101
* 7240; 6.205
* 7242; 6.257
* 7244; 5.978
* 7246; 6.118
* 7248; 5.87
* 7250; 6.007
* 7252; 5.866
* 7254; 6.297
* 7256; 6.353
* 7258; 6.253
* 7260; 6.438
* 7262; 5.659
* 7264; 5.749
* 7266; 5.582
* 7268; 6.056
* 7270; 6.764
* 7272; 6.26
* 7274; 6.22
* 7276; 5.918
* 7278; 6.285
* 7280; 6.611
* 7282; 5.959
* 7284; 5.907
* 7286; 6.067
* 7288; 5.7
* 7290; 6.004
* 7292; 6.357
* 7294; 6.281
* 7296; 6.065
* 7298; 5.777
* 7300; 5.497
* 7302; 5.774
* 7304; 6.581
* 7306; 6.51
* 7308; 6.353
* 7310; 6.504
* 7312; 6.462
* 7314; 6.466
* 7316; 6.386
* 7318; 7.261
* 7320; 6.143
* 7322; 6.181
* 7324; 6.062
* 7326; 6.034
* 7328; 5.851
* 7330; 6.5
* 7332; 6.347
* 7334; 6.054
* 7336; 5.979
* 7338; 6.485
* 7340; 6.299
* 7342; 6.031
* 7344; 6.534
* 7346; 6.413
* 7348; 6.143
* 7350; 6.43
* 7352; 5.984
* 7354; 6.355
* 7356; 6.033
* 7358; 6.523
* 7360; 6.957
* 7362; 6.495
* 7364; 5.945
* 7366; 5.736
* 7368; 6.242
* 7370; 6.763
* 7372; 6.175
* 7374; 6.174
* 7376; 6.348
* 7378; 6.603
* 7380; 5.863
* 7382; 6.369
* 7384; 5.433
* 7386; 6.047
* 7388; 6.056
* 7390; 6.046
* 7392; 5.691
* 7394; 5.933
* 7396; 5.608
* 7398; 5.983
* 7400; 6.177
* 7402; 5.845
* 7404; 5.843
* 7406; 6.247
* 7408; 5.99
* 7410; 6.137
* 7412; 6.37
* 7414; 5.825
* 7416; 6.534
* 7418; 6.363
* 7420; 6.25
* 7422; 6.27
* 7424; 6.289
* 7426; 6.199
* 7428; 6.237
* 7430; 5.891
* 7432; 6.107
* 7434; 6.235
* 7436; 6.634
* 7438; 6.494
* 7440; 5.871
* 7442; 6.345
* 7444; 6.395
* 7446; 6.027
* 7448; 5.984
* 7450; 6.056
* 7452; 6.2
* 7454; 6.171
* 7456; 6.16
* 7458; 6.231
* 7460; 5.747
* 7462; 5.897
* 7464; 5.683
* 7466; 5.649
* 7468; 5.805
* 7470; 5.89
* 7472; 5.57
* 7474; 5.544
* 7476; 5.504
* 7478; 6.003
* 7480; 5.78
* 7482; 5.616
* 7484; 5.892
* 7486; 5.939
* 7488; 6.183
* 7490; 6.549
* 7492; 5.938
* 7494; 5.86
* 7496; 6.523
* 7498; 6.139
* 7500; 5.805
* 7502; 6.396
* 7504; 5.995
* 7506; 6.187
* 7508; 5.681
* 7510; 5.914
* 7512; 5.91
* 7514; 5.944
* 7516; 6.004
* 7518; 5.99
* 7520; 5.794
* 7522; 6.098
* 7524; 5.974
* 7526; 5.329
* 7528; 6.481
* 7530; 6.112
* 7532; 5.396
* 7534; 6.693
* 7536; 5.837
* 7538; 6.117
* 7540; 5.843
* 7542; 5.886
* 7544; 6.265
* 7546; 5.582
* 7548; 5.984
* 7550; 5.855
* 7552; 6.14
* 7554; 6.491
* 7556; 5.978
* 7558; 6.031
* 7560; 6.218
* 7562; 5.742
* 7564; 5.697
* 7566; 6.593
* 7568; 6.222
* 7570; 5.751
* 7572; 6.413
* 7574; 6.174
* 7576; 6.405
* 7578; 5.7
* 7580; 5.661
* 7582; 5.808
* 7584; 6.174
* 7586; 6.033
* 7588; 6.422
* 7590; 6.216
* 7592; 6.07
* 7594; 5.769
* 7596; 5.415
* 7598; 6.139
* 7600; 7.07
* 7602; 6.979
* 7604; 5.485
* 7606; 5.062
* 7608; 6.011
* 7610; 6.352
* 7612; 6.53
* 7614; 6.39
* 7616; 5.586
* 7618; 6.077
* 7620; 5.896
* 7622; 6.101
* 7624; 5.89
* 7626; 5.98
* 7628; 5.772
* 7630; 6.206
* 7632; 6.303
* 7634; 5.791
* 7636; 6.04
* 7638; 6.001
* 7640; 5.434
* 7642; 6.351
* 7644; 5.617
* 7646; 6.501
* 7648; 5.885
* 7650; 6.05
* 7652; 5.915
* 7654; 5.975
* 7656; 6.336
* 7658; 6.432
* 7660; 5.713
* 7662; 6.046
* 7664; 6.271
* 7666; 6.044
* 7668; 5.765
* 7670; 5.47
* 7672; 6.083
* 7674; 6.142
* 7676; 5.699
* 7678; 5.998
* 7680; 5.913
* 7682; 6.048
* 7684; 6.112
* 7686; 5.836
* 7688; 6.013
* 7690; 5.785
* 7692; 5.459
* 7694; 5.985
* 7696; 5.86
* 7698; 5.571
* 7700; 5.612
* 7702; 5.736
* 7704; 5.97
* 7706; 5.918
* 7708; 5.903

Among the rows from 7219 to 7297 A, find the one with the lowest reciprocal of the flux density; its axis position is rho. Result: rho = 7270 A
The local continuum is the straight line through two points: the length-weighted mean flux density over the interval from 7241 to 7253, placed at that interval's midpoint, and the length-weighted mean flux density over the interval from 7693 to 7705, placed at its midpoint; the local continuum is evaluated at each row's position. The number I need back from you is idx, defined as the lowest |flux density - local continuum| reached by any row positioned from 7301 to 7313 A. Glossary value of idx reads 0.21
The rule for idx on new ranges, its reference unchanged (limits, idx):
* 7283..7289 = 0.07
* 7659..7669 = 0.04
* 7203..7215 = 0.09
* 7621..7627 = 0.06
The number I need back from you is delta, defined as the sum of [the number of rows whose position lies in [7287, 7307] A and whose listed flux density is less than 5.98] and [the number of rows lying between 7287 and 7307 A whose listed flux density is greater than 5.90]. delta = 10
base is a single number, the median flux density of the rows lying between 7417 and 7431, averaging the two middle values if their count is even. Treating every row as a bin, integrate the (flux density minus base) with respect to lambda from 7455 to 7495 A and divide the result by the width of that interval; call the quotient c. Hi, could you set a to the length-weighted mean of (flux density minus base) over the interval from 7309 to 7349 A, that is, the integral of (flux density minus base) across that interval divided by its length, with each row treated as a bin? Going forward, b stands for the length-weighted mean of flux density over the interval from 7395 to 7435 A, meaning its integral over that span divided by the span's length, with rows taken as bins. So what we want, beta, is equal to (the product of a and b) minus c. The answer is 0.73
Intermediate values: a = 0.057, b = 6.12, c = -0.4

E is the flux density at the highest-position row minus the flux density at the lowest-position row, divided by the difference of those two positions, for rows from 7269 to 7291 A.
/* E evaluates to -0.038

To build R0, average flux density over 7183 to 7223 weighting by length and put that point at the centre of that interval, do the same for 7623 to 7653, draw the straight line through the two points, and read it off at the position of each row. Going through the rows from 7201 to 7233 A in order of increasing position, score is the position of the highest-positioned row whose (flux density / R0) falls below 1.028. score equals 7232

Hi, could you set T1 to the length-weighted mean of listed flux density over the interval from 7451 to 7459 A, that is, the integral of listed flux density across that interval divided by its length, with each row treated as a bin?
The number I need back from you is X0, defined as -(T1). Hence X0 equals -6.19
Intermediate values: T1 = 6.19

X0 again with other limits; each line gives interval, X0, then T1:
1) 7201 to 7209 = -5.74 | 5.74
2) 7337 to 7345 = -6.34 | 6.34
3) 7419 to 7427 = -6.25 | 6.25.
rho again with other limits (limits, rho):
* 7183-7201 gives 7198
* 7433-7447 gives 7436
